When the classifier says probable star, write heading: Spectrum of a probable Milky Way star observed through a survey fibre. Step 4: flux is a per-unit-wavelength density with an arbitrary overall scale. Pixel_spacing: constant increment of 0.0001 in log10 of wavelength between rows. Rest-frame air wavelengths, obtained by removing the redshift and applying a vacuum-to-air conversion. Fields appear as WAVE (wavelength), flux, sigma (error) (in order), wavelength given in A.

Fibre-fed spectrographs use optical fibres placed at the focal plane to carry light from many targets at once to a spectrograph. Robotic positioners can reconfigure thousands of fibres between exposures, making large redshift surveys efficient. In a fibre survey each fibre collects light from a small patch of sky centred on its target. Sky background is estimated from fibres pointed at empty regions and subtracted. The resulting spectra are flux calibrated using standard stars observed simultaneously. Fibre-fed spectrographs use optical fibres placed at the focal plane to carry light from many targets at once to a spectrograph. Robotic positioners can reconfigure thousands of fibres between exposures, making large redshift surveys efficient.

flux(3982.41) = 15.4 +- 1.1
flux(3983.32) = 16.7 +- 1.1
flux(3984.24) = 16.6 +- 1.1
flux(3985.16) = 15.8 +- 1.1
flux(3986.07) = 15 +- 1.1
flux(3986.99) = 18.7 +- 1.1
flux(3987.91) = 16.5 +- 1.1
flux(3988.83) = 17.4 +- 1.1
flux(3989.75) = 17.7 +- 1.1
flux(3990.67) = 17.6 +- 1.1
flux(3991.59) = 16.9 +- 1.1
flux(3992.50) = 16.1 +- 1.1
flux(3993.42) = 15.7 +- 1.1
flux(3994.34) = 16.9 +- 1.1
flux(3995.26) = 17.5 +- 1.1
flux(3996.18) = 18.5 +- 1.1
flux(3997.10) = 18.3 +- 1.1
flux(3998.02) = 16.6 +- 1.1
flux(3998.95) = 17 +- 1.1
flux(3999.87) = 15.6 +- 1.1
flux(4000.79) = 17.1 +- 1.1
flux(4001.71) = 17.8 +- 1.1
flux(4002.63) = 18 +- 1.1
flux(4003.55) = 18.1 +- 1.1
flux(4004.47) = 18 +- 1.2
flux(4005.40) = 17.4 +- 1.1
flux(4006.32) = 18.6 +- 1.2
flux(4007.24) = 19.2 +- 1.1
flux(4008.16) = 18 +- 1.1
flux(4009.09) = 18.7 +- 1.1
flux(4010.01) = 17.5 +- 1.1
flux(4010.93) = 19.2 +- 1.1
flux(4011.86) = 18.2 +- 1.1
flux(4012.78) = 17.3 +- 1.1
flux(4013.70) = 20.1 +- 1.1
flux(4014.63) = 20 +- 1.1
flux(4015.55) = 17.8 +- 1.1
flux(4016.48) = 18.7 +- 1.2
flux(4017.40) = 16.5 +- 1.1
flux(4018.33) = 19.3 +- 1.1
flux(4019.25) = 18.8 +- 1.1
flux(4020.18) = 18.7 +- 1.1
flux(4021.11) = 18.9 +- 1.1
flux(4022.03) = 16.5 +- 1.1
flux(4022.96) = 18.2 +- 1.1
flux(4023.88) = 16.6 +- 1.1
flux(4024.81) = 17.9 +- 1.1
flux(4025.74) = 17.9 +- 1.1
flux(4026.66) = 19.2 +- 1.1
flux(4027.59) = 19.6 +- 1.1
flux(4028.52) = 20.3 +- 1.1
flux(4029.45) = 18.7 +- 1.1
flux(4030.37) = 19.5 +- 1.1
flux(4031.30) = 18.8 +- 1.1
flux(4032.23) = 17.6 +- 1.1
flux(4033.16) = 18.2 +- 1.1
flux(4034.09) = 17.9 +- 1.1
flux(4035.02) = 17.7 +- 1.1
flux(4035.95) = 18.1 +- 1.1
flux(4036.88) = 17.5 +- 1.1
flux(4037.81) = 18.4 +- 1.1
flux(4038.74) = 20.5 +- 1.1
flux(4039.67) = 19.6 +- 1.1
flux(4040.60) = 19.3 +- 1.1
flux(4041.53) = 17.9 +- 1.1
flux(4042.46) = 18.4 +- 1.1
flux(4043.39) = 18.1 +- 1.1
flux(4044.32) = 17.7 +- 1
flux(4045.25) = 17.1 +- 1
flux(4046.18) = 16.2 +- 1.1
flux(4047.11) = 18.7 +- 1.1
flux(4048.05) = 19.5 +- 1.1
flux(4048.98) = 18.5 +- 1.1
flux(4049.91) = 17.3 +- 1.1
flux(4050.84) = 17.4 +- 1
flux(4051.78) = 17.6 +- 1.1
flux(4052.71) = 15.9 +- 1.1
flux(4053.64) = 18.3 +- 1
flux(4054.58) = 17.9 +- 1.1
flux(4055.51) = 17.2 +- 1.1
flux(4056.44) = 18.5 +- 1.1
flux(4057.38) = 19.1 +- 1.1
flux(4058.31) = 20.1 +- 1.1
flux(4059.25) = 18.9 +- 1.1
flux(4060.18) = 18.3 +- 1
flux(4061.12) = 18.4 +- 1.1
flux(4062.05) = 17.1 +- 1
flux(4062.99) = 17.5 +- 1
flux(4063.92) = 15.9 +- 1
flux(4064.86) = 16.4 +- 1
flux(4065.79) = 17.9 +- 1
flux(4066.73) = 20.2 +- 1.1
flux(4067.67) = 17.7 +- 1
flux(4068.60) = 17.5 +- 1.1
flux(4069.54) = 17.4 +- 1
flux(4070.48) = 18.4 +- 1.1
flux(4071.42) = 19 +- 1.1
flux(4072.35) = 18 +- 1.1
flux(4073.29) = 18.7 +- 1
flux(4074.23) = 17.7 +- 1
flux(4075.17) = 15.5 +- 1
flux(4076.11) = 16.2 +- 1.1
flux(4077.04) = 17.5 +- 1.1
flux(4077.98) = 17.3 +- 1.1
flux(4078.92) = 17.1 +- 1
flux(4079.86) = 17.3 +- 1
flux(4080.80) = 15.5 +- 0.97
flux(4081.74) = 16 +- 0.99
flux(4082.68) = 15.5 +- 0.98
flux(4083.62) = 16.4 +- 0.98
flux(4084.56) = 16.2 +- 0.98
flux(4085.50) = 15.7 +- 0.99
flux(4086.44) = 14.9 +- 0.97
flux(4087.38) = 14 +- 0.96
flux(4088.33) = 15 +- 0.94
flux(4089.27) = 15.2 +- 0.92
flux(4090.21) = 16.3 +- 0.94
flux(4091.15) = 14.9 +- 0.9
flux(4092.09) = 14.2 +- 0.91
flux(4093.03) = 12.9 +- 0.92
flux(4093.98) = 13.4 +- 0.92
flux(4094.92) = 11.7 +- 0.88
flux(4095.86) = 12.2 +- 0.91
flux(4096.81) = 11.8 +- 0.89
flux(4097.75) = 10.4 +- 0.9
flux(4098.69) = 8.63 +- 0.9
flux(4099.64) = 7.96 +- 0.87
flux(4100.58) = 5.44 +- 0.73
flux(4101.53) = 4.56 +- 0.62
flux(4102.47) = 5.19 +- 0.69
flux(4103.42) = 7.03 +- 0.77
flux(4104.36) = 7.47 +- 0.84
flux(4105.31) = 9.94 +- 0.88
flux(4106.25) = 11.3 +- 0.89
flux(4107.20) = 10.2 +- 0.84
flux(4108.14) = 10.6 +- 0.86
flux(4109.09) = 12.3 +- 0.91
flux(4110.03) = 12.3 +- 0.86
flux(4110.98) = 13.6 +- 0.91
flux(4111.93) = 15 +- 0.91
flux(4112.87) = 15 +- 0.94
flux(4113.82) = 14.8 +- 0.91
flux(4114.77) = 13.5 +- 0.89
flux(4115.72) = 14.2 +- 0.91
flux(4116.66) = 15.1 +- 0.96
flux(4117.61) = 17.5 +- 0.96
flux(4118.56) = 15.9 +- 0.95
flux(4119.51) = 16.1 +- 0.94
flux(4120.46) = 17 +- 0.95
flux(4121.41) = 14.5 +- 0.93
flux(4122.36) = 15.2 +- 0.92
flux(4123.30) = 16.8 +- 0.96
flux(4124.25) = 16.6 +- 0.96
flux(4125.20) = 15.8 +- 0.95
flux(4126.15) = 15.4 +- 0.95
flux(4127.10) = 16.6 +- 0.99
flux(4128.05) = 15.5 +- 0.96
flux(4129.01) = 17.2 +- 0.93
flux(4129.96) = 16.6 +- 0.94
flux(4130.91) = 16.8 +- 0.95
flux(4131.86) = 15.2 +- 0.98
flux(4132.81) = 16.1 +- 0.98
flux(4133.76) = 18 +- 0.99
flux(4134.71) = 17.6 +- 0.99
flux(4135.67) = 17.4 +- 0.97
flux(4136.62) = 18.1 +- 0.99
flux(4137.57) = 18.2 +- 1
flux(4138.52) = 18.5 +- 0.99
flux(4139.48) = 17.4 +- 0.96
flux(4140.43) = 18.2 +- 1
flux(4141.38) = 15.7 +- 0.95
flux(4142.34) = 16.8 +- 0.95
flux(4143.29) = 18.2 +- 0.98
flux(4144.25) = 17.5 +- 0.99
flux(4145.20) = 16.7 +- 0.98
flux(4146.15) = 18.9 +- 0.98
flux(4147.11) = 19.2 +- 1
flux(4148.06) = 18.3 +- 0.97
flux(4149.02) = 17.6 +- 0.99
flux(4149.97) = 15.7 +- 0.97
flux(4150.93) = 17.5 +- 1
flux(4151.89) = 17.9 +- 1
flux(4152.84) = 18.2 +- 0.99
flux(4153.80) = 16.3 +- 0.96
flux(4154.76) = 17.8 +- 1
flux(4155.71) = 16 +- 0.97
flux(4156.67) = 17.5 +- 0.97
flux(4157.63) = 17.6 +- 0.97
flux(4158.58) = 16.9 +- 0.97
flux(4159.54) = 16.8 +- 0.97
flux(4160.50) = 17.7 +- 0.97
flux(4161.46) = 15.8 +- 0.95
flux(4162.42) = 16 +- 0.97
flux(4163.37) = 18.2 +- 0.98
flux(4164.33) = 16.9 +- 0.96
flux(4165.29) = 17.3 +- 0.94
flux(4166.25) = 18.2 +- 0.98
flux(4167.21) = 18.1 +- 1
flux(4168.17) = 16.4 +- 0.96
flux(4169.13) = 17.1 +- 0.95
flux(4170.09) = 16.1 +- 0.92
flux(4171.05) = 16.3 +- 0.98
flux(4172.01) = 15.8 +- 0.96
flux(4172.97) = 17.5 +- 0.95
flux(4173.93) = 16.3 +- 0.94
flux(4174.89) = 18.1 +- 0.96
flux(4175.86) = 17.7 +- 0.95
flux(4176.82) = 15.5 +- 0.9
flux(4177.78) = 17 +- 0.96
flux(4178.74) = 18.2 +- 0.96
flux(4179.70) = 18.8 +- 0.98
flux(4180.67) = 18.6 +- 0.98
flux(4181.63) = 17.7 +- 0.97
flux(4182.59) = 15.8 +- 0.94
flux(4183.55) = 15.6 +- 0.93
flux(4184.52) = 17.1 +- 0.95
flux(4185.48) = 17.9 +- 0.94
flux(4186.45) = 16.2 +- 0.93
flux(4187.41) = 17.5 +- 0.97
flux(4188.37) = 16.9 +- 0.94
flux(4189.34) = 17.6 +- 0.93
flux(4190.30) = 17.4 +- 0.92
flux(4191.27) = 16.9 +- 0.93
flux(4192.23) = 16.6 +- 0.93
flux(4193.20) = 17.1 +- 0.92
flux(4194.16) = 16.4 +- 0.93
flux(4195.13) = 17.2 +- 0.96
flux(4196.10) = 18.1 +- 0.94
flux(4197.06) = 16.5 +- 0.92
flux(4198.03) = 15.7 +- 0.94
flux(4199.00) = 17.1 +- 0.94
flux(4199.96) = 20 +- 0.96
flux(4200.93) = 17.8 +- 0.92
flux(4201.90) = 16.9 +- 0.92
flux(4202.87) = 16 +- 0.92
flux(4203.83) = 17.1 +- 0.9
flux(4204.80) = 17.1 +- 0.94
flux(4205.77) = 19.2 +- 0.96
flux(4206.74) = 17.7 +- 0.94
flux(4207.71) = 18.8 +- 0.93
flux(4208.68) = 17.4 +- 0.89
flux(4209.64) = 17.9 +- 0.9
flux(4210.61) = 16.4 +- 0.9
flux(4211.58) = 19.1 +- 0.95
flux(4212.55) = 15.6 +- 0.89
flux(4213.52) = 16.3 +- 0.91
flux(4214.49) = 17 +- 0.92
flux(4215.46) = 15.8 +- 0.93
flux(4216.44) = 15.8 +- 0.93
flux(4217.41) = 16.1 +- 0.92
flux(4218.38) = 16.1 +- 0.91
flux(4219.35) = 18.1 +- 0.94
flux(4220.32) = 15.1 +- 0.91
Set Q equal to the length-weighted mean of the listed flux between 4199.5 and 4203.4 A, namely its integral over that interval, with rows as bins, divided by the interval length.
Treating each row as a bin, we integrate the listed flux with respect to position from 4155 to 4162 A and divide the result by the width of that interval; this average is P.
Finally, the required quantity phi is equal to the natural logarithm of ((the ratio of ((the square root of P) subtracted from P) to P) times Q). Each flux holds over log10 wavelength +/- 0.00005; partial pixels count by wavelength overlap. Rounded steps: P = 16.9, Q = 17.7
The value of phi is 2.59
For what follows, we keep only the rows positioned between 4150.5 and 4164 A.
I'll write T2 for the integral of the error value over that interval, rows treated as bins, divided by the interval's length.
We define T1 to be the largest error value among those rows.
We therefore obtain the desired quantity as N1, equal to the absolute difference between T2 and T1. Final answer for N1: 0.024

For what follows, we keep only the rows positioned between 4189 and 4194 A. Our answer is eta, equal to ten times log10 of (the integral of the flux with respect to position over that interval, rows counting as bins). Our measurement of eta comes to 19.3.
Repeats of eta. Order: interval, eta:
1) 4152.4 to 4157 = 19.0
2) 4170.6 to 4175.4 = 19.1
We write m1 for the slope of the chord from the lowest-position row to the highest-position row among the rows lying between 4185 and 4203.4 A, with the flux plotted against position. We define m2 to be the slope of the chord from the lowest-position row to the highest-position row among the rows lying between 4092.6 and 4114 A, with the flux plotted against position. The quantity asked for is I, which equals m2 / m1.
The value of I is -0.8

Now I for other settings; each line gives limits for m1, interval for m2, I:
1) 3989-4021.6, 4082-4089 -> -2.3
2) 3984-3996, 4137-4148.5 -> 0.1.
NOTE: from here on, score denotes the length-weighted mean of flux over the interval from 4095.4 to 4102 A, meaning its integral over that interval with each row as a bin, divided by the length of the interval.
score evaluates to 9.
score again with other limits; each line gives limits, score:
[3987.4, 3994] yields 17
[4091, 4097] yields 13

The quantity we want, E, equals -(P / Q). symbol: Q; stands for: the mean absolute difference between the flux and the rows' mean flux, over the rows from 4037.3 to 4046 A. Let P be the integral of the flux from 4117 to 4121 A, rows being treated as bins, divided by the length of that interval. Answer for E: -20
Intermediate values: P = 16.5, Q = 0.83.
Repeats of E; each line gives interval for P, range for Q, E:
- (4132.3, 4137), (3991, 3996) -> -30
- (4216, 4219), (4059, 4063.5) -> -27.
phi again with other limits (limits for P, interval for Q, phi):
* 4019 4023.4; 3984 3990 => 2.55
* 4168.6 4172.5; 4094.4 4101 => 2.00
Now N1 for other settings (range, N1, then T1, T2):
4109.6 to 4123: 0.035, 0.96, 0.93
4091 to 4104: 0.078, 0.92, 0.84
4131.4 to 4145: 0.020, 1.00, 0.98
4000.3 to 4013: 0.085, 1.20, 1.11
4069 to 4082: 0.059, 1.10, 1.04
